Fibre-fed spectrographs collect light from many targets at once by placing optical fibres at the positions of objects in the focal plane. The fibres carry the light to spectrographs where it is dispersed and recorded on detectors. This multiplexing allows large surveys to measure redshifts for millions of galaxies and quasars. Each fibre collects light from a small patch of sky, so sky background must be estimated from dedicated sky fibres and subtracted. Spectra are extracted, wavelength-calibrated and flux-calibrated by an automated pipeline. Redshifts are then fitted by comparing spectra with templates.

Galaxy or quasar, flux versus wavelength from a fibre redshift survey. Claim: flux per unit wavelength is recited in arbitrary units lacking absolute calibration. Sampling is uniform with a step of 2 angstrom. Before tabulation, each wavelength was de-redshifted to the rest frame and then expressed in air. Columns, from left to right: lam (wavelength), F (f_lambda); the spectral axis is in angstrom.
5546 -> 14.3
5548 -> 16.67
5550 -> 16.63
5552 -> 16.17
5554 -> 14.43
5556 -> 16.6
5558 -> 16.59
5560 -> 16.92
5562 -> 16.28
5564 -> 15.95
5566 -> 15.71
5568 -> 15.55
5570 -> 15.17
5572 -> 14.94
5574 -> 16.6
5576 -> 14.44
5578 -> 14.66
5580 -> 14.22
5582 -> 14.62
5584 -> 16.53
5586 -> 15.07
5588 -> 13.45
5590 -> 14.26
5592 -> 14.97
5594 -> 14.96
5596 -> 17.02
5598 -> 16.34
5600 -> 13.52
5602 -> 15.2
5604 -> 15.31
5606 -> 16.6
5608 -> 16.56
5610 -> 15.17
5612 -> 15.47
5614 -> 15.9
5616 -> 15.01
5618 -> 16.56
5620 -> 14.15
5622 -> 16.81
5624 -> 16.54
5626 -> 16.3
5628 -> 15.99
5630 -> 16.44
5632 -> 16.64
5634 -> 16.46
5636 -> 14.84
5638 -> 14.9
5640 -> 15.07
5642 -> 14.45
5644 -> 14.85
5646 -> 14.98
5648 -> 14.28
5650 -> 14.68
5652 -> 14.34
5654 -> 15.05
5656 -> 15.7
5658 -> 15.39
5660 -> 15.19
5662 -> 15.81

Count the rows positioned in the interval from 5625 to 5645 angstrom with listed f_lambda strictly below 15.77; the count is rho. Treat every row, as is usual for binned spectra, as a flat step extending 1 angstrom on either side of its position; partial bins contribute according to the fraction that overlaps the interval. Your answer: 5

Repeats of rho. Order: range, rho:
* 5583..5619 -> 11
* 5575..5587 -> 5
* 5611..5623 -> 3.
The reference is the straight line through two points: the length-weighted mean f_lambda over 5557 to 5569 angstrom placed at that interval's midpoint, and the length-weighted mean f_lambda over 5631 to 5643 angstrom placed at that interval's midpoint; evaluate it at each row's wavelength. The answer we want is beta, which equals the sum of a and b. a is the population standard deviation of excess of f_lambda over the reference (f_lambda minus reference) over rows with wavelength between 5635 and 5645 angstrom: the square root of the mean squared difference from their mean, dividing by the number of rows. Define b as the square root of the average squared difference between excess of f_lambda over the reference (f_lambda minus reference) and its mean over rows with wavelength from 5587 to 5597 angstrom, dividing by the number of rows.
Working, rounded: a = 0.20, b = 1.2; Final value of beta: 1.4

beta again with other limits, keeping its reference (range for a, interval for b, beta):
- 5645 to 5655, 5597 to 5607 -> 1.4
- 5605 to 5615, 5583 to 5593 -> 1.6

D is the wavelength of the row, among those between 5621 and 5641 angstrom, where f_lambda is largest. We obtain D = 5622 angstrom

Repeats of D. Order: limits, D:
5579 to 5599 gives 5596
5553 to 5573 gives 5560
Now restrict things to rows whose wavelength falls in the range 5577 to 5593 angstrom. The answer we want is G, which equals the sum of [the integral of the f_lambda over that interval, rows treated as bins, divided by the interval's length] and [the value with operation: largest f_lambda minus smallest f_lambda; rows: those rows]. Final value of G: 17.8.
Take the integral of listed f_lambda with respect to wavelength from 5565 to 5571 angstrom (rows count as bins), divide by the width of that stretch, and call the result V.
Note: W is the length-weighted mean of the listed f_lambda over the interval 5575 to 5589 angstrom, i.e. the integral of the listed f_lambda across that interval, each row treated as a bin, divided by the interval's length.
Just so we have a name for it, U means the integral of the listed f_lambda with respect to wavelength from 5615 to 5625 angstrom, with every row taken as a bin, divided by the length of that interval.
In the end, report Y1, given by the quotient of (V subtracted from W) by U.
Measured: -0.05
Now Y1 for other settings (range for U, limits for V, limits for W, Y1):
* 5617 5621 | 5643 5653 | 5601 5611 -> 0.07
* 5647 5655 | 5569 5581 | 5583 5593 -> -0.01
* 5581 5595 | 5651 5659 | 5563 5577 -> 0.02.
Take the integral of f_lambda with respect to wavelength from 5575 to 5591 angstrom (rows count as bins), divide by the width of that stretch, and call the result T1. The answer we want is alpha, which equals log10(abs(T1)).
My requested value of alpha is 1.17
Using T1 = 14.7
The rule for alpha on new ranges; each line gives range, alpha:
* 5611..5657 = 1.19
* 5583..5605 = 1.18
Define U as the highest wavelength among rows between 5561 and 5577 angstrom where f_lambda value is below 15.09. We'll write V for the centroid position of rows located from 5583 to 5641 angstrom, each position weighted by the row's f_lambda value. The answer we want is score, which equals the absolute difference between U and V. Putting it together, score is 36.3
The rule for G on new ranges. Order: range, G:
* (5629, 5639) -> 17.7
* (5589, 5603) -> 18.7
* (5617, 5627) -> 18.7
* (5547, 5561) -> 18.8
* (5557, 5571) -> 17.8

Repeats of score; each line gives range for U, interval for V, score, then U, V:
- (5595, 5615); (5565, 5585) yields 25.0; 5600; 5575.0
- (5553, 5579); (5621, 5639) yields 51.8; 5578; 5629.8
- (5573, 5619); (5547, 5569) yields 58.1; 5616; 5557.9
